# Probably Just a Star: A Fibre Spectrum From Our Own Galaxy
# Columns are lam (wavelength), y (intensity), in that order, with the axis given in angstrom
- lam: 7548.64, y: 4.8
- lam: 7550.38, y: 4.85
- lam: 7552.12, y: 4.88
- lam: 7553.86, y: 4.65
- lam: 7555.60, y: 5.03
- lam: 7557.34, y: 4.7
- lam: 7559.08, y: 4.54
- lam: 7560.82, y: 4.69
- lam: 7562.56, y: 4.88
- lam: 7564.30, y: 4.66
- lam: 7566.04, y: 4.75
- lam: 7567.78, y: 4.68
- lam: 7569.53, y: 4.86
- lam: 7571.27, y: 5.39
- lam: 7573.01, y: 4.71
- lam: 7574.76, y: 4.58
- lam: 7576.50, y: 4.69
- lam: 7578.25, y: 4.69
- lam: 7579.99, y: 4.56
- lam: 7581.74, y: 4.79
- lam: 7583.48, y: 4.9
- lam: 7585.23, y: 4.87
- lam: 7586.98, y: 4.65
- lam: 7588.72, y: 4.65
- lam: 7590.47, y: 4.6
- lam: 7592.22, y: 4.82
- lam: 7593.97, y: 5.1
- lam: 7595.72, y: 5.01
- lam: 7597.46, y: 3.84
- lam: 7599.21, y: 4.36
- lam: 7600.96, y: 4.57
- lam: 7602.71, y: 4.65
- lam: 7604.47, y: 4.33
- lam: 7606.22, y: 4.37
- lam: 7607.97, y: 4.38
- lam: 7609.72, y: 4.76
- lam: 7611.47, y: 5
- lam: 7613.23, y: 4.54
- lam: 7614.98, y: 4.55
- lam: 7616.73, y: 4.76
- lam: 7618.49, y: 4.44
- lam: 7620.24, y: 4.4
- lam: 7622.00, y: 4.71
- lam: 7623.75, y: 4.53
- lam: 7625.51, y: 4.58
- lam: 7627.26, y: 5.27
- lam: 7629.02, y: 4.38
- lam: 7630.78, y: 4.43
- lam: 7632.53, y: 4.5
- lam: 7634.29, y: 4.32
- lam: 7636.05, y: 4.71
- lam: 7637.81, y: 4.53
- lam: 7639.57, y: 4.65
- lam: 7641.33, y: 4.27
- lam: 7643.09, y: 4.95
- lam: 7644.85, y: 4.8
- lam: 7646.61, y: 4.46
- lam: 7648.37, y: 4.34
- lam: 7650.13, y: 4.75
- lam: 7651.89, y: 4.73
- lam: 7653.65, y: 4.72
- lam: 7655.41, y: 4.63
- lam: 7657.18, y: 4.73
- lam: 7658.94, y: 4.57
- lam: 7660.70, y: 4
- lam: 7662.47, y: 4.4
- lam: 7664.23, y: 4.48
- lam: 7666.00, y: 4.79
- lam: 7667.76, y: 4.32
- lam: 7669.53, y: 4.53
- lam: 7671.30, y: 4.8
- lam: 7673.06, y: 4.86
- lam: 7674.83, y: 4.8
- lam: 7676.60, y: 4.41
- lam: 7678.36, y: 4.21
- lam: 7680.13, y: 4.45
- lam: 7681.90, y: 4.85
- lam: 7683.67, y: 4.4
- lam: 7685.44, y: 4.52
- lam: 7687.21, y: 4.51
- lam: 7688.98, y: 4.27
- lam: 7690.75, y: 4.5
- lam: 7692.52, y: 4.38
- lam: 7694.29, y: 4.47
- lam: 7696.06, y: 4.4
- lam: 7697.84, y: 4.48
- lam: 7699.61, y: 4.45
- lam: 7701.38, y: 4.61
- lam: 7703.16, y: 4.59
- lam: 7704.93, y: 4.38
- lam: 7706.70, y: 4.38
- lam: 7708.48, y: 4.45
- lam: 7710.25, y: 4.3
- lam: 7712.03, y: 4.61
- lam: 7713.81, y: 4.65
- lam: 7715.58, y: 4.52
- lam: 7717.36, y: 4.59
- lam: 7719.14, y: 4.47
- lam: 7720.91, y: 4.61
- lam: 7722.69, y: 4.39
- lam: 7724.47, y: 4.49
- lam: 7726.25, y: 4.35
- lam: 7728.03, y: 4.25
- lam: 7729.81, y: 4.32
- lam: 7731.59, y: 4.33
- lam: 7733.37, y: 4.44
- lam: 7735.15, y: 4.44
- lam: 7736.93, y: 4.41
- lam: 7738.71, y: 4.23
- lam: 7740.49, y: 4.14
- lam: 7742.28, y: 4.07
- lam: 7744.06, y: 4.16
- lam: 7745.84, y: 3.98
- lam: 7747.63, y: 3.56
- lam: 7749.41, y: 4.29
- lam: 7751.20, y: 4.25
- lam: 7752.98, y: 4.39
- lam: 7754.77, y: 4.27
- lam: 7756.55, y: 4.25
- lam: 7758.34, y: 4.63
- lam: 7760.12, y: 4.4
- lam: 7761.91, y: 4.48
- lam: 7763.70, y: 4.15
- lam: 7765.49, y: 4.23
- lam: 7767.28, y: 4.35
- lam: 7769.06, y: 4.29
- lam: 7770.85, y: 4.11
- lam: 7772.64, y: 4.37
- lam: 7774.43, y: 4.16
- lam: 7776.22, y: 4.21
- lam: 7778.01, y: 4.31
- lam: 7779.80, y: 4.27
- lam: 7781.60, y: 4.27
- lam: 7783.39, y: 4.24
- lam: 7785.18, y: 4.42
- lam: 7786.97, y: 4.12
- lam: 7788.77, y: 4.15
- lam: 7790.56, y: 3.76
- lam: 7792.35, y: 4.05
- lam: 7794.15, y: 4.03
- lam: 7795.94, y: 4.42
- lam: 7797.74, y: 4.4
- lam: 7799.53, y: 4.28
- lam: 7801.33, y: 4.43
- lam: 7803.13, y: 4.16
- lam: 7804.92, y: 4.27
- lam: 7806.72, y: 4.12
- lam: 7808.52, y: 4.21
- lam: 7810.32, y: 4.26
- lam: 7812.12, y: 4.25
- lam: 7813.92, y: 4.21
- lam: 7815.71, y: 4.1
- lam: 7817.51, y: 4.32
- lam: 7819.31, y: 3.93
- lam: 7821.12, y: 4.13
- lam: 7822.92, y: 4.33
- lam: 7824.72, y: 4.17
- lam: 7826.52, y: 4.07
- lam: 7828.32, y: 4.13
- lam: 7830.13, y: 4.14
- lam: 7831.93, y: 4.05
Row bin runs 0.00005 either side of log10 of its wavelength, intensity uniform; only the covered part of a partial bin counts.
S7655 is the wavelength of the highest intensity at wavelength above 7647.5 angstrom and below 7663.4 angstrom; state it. 7650.13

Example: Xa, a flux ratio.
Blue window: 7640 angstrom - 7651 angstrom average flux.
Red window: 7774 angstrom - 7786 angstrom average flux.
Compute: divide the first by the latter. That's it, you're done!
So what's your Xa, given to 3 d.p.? 1.076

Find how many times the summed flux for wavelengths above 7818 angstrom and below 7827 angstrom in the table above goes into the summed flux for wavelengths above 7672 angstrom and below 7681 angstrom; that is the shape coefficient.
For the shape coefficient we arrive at 1.1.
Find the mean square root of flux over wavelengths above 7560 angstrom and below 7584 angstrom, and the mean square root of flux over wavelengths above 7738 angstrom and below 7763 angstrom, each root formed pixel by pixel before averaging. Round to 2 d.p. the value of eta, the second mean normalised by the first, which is 0.94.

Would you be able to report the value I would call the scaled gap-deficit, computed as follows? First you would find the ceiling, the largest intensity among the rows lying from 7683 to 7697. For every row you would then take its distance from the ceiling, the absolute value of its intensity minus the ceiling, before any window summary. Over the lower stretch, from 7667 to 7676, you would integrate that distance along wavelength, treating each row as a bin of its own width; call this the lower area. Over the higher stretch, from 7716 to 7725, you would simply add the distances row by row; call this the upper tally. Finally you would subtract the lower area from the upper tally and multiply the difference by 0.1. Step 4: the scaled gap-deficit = -0.16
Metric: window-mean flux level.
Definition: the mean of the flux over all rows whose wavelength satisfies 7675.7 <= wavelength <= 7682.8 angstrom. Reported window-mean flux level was 4.5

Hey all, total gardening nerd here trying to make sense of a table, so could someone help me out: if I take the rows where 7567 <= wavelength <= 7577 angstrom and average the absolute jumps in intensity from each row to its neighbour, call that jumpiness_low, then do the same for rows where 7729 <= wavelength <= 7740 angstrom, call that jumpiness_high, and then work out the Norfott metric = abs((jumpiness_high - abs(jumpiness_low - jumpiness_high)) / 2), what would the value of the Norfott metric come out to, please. 0.10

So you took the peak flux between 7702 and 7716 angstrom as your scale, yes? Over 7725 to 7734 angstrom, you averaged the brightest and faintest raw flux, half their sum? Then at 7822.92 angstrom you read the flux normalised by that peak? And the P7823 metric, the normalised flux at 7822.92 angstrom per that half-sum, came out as 0.214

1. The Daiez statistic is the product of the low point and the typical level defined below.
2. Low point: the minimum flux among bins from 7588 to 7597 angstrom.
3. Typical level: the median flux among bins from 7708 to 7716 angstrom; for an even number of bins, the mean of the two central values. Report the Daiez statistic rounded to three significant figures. 20.8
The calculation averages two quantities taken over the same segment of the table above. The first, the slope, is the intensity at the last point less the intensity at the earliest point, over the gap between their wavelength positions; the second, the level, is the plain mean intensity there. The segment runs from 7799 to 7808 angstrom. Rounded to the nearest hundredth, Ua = 2.11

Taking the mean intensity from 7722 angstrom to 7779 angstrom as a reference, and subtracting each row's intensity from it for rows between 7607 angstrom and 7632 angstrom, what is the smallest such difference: -1.0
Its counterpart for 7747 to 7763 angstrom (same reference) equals -0.4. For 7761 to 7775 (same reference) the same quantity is -0.2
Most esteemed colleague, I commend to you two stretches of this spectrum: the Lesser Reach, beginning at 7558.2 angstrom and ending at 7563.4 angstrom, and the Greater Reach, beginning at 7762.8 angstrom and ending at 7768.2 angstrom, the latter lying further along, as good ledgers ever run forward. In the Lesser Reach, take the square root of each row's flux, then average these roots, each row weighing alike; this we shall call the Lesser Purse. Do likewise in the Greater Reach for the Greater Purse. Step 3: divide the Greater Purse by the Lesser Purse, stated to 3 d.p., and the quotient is 0.950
